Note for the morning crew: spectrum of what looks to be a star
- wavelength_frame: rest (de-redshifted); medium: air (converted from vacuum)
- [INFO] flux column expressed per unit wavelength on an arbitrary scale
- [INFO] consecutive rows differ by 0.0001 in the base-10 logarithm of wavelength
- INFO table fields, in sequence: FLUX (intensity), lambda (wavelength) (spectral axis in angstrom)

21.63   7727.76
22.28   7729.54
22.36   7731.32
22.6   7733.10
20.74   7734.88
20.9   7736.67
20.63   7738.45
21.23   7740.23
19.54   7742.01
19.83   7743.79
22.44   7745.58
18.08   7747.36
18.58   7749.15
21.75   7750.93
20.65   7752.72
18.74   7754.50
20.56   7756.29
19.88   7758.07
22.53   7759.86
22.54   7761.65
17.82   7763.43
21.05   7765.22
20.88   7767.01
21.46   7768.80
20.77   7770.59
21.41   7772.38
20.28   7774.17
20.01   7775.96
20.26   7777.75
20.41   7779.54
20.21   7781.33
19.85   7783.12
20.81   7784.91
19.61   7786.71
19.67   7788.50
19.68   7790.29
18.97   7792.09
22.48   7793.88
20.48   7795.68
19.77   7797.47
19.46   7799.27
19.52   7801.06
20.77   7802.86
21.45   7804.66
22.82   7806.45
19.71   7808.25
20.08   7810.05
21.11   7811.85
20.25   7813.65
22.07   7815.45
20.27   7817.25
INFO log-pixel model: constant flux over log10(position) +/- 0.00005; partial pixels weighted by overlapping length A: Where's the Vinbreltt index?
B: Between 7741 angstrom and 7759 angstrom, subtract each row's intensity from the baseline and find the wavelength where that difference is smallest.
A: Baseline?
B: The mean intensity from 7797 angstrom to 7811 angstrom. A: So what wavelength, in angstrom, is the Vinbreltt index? 7745.58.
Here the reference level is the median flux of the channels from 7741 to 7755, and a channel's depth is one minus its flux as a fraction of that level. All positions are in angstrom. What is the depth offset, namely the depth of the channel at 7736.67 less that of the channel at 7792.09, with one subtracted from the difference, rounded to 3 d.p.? -1.098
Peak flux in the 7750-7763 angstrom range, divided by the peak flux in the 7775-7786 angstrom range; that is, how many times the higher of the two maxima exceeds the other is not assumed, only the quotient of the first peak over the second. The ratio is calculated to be 1.083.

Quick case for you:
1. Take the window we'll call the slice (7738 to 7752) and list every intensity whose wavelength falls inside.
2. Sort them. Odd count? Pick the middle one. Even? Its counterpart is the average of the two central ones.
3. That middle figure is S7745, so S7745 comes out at 20.2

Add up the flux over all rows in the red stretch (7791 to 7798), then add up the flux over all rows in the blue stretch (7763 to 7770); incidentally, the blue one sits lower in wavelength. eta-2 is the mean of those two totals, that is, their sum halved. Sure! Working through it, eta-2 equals 81.5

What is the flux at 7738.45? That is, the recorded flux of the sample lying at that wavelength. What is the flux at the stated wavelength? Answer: 20.63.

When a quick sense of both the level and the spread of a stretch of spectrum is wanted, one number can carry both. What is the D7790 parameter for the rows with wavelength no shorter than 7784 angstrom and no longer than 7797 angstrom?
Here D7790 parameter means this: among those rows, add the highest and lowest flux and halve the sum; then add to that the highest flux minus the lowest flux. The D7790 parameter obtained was 24.2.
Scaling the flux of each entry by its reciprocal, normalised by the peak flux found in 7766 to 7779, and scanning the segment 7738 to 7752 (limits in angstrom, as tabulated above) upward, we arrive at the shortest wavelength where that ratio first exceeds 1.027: 7738.45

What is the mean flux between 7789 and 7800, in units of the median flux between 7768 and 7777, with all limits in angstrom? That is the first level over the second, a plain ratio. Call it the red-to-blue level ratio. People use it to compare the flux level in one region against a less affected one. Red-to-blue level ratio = 0.97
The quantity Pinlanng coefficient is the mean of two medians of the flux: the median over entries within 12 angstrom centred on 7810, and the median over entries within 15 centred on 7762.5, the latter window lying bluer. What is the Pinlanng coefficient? 21.0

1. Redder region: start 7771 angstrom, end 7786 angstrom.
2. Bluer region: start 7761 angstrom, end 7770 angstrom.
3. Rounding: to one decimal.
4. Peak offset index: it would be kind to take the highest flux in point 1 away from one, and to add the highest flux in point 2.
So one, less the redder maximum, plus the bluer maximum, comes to 2.1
